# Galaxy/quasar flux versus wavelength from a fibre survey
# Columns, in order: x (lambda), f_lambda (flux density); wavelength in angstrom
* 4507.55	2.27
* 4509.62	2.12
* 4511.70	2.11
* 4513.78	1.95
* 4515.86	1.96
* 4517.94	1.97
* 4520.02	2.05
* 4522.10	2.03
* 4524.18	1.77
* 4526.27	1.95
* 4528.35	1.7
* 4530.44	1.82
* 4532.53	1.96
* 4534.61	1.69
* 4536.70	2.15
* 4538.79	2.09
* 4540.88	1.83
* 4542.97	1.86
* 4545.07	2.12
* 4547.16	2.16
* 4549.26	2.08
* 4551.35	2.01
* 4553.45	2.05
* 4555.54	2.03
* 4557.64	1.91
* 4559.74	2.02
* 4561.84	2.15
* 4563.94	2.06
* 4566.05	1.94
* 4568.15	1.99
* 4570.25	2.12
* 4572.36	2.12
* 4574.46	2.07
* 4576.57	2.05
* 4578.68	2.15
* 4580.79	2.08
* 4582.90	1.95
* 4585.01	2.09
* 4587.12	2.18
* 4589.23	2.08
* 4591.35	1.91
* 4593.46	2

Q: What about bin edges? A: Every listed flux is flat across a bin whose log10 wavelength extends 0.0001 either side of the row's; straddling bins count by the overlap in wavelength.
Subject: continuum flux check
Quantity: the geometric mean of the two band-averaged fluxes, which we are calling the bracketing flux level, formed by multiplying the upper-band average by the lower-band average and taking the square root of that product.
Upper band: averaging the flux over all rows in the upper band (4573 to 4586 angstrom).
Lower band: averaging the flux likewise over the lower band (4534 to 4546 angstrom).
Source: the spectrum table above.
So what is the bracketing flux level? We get 2.01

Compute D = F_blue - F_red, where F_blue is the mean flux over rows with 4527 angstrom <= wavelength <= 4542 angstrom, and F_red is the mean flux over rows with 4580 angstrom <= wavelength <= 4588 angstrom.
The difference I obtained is -0.18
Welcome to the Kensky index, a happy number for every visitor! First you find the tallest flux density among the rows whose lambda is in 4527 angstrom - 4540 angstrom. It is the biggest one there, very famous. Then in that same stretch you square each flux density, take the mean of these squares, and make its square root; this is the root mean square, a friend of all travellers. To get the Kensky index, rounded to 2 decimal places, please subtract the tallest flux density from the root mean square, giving -0.24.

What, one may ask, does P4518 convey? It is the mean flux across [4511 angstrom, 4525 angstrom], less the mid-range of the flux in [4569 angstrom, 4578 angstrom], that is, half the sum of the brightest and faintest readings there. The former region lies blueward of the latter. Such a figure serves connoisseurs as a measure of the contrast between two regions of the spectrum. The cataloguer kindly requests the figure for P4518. -0.11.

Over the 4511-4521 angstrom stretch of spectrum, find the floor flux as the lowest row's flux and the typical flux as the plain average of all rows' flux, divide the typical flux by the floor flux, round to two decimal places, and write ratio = 1.03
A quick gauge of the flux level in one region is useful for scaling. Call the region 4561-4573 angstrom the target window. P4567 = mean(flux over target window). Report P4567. 2.06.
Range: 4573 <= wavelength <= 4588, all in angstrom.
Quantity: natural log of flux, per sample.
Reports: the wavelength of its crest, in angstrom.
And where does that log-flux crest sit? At 4587.12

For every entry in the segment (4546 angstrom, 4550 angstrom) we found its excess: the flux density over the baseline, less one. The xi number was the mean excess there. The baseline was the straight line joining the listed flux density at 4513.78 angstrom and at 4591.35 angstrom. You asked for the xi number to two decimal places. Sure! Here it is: 0.10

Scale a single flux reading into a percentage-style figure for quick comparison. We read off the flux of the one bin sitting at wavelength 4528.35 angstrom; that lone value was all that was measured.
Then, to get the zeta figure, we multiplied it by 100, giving 170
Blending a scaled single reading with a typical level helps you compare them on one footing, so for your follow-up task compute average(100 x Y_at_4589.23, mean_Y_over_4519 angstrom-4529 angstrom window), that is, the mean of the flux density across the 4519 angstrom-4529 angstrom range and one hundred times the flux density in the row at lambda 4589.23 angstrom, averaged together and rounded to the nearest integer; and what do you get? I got 105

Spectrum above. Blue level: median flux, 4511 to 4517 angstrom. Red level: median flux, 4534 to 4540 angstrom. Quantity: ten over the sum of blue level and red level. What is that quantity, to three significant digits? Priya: 2.47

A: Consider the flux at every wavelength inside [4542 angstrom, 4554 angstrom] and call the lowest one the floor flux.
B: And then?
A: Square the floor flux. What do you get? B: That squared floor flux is 3.5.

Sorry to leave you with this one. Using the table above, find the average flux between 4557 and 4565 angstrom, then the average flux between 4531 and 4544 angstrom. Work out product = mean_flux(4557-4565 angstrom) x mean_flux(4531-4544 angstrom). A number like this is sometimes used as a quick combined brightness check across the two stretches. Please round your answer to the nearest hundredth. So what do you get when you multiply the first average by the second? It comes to 3.93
